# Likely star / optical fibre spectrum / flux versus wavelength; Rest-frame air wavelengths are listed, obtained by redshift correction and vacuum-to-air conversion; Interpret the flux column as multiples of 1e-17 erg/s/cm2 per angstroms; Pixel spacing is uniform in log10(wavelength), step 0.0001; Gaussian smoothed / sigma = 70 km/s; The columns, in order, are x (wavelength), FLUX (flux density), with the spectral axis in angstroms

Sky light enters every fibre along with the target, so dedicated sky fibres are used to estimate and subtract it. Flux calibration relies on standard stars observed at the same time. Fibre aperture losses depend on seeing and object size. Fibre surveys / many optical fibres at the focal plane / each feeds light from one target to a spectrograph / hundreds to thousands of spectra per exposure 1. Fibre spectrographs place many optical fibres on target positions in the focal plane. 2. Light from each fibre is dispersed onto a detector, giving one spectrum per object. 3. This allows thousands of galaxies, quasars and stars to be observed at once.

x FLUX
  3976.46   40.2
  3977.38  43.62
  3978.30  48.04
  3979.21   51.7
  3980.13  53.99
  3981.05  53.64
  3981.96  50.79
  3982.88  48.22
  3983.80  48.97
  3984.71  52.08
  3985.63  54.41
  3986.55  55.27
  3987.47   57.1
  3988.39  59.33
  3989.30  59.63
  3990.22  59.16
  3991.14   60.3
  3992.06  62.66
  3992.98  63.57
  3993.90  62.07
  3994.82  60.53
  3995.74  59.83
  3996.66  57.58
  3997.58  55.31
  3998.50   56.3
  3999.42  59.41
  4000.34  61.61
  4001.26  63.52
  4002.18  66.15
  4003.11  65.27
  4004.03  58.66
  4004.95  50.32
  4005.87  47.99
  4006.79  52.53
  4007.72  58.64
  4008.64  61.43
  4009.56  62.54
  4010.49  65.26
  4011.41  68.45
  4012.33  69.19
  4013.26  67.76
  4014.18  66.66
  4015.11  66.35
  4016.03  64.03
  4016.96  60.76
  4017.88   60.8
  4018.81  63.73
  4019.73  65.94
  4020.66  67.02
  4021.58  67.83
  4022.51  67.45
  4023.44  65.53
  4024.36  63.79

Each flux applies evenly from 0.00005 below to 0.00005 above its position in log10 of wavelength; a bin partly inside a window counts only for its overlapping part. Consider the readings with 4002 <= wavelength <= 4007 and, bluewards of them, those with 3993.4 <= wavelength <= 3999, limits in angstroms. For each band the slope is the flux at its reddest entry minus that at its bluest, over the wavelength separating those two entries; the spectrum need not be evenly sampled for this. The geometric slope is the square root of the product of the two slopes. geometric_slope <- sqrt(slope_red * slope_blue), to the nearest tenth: 1.9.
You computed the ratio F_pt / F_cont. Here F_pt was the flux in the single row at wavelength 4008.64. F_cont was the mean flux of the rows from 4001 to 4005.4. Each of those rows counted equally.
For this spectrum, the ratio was 1.01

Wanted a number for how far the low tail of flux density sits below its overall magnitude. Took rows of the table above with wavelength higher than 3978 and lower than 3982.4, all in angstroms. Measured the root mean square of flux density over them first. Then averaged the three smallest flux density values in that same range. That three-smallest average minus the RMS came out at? -1.5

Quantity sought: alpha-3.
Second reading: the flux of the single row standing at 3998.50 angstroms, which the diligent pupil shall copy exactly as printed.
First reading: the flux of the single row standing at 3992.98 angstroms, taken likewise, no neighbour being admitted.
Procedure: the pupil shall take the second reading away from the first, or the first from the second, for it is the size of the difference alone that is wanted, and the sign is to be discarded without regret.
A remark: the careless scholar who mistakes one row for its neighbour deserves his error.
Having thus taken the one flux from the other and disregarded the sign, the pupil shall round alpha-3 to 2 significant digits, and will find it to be 7.3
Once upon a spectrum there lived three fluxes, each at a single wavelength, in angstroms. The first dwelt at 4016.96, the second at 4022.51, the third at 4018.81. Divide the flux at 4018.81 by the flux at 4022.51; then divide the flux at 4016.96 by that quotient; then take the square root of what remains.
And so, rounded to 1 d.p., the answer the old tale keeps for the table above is 8.0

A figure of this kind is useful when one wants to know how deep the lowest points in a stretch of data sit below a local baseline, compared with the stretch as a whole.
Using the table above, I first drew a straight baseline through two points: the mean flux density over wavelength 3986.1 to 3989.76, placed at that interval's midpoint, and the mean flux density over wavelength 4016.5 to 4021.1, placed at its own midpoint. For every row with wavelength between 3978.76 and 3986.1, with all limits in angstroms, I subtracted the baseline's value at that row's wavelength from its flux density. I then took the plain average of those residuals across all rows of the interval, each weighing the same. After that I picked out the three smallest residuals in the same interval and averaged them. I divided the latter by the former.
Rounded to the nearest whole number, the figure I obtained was 1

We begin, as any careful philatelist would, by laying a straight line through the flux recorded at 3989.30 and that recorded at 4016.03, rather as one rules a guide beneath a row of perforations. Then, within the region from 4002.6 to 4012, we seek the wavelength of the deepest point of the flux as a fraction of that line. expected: 4005.87 angstroms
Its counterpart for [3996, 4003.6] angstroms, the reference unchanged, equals 3997.58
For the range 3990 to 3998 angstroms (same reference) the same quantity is 3997.58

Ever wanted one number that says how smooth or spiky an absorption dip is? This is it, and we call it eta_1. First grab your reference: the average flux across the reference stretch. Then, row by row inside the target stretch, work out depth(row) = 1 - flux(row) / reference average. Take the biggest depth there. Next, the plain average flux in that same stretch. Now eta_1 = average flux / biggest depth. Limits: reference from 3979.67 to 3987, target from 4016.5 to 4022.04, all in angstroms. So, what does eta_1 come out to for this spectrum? -391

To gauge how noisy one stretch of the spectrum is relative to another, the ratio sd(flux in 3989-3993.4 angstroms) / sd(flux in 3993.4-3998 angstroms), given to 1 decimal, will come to 0.7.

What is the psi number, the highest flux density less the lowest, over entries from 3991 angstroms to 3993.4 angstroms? 3.3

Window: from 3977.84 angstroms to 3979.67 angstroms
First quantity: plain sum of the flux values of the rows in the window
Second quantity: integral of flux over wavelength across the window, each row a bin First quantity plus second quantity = 191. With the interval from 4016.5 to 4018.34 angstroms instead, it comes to 234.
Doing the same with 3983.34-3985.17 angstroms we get 194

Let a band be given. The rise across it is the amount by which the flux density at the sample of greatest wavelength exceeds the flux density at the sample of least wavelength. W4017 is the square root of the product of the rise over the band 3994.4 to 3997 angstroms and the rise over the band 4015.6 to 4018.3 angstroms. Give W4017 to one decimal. 3.1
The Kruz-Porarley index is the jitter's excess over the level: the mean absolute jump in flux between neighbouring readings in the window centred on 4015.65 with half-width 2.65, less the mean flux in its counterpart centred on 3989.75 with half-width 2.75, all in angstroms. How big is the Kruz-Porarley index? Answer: -58.3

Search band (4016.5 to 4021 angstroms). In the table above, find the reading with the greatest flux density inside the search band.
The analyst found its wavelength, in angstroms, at 4020.66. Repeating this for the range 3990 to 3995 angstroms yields 3992.98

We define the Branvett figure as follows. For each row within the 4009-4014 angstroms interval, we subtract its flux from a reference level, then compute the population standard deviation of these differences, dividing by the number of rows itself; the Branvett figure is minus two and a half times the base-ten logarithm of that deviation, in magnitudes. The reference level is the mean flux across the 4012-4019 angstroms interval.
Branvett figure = -0.97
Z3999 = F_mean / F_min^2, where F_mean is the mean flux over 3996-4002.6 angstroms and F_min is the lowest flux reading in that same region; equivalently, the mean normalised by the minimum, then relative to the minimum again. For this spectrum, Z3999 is 0.0196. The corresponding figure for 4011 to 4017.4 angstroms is 0.0179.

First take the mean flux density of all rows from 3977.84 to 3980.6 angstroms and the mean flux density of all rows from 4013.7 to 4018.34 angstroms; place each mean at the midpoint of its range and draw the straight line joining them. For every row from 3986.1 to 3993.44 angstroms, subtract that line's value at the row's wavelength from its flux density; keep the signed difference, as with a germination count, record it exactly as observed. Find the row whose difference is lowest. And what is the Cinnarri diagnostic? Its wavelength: 3986.55 angstroms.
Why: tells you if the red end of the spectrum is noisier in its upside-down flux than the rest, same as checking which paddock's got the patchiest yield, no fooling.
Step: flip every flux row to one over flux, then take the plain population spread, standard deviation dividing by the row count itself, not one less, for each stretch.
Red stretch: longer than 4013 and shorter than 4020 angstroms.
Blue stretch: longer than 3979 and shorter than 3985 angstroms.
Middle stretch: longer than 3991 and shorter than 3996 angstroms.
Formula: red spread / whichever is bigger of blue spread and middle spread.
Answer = 0.78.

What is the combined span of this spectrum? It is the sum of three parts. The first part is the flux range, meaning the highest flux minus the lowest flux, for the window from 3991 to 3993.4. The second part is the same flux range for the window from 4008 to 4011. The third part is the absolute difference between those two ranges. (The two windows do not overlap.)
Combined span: 7.7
